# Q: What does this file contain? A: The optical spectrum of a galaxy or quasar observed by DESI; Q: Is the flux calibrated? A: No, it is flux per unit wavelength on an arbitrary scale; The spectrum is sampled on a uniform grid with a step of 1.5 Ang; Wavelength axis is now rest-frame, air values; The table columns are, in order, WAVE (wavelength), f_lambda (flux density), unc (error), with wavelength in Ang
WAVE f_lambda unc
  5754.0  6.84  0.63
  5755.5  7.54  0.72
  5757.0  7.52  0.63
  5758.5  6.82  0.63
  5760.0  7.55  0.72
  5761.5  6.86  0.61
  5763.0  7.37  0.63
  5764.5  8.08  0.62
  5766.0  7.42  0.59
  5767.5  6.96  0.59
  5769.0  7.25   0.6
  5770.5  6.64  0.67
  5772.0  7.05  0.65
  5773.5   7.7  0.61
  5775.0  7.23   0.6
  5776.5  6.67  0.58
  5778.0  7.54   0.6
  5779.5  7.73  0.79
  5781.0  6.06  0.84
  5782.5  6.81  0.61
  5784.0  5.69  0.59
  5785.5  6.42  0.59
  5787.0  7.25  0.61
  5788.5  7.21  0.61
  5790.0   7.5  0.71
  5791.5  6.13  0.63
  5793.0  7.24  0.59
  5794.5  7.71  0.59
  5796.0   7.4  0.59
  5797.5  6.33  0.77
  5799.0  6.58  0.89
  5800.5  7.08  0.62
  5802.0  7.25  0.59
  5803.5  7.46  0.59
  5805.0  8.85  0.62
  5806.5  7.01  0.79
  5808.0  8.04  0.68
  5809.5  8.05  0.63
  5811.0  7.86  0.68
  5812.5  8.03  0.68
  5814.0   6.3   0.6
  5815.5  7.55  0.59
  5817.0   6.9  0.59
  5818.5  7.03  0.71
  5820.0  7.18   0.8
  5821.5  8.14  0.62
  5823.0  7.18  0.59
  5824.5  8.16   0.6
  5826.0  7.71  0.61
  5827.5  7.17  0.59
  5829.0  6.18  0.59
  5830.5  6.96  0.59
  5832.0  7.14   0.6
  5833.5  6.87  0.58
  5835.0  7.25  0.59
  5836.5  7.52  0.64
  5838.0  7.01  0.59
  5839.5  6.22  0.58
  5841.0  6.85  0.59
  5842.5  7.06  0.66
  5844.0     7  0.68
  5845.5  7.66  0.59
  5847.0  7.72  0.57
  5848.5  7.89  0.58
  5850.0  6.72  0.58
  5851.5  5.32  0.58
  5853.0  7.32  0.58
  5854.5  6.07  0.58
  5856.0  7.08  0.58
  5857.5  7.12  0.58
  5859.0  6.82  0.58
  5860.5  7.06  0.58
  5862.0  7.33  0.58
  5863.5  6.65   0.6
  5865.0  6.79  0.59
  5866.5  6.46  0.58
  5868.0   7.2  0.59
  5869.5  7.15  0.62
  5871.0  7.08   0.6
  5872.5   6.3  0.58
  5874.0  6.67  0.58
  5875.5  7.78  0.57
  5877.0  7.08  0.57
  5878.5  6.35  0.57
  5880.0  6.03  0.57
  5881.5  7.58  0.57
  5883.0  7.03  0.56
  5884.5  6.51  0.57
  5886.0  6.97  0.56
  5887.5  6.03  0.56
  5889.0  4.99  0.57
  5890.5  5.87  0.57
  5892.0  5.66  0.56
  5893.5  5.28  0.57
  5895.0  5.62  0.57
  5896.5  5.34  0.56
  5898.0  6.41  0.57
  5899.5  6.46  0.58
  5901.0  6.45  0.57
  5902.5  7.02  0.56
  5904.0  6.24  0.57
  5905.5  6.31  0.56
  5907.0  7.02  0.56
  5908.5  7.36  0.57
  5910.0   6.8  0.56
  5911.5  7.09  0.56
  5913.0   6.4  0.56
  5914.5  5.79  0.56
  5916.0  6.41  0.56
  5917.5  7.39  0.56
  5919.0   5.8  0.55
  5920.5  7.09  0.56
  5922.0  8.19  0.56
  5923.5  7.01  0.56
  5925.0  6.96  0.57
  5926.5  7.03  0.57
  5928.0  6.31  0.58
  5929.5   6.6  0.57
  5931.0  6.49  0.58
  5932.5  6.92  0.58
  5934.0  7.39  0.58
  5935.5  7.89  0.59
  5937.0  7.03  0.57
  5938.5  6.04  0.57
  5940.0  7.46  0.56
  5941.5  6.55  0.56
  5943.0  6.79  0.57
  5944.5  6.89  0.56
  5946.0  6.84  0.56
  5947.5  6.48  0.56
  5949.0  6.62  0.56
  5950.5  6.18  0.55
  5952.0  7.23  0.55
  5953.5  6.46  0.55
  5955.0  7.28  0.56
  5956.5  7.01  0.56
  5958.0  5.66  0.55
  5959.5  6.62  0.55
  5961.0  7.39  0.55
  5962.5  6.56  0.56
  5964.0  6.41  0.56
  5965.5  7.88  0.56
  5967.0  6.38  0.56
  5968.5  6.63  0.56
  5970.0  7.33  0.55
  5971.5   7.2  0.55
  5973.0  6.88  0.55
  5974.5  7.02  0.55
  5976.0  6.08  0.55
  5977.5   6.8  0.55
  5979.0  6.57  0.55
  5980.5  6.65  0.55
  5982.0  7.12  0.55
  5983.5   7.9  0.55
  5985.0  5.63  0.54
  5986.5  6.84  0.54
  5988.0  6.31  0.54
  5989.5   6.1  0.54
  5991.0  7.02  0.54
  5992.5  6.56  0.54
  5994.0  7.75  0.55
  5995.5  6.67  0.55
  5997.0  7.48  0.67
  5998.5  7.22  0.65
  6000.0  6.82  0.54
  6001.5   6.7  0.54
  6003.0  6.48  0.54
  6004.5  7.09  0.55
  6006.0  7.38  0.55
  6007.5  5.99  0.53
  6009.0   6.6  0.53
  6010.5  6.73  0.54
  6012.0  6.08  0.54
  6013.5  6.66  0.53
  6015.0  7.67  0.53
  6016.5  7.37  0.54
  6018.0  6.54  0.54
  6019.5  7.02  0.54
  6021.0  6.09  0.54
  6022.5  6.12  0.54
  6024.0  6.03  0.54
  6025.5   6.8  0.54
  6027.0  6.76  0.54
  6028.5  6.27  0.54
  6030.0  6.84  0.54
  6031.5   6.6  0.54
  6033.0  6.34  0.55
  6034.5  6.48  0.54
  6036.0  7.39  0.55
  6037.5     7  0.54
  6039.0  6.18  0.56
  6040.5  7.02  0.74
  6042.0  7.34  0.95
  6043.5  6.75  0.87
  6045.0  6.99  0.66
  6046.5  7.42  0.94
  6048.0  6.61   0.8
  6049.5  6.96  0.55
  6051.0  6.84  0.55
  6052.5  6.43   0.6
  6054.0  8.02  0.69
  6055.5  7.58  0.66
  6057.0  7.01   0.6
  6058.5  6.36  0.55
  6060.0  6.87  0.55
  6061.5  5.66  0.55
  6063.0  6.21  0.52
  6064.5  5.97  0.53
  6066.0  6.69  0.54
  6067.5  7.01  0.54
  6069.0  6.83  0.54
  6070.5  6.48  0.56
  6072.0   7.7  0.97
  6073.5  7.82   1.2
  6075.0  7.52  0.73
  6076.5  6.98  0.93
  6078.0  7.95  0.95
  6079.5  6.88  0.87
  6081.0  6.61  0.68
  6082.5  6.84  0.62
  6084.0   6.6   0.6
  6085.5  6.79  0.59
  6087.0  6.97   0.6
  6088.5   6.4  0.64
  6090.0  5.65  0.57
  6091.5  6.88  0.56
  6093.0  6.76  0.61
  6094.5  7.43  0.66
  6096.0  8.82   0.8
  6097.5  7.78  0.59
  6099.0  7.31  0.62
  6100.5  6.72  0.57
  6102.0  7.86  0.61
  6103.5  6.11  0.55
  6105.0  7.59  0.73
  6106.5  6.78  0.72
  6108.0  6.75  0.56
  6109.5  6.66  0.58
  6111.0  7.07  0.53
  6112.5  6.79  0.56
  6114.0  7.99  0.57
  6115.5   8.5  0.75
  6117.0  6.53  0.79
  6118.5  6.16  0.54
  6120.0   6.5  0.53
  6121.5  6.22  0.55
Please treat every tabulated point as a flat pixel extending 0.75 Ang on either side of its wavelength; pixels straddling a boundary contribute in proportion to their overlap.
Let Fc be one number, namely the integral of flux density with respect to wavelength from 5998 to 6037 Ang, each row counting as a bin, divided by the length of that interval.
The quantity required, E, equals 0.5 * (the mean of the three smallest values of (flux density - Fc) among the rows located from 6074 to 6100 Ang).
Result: -0.24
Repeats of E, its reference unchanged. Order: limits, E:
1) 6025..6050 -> -0.22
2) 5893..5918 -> -0.64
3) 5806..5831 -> -0.12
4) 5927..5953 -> -0.26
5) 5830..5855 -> -0.41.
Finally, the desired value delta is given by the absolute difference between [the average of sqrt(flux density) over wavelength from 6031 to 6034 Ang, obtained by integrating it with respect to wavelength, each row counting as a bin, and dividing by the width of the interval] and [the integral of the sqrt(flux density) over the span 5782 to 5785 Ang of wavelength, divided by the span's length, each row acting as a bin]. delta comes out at 0.05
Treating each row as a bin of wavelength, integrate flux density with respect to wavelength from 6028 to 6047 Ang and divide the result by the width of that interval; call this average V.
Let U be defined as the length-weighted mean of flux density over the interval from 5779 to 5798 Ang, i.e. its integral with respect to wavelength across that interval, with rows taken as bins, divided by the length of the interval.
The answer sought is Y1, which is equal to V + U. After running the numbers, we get 13.7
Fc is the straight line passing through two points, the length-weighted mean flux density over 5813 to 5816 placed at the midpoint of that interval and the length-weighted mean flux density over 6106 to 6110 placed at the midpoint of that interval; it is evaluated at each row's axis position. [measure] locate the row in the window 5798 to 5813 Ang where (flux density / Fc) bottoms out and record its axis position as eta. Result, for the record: 5799.0 Ang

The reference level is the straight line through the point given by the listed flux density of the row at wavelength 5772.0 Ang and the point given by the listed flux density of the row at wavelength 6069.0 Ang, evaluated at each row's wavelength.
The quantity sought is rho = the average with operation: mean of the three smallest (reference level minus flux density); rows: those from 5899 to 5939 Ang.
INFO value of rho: -0.89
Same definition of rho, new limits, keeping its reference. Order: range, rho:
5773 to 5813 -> -1.29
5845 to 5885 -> -0.81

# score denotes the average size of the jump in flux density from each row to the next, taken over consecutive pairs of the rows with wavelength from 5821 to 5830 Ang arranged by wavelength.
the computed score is 0.78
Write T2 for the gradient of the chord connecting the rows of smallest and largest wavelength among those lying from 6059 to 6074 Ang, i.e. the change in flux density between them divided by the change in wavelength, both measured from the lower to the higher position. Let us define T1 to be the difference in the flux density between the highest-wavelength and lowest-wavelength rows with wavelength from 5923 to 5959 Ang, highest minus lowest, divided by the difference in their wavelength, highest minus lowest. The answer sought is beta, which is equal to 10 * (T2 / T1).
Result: -18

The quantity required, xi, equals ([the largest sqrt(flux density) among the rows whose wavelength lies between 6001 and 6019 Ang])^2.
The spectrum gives 7.67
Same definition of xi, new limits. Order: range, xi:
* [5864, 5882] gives 7.78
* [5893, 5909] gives 7.36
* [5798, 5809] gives 8.85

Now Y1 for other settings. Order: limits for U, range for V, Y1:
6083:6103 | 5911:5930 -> 13.8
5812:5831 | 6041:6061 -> 14.3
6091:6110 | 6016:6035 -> 13.7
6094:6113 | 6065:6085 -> 14.3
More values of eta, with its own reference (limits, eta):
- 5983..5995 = 5985.0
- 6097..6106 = 6103.5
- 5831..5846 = 5839.5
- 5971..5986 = 5985.0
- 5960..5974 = 5967.0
